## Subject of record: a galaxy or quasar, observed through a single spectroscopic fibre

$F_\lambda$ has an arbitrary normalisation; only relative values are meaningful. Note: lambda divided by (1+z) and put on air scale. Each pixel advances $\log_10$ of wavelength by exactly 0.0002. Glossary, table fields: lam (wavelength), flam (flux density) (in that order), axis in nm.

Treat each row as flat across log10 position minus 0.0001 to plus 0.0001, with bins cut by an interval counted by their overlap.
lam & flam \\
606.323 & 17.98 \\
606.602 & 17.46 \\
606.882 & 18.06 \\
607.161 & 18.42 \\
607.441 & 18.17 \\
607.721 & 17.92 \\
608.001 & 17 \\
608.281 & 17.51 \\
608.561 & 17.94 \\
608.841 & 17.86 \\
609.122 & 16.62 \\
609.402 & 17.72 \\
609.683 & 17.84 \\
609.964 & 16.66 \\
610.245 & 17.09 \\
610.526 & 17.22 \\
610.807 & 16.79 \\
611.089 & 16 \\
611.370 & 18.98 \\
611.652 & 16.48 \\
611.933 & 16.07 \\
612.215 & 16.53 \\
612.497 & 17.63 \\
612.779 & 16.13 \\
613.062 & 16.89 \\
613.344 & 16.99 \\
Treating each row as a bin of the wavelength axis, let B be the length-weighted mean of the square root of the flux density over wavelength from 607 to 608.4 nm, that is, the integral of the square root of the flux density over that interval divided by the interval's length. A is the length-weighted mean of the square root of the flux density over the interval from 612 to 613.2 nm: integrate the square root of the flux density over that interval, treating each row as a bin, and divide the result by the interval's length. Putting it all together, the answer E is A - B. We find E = -0.13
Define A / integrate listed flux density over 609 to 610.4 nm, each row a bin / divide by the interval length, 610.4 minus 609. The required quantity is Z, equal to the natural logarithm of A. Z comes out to 2.84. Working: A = 17.2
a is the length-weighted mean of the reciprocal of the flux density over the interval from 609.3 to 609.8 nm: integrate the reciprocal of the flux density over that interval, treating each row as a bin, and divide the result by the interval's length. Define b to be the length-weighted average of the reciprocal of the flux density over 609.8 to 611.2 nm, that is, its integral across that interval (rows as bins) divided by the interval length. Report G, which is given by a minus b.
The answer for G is -0.0034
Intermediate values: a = 0.0562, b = 0.0596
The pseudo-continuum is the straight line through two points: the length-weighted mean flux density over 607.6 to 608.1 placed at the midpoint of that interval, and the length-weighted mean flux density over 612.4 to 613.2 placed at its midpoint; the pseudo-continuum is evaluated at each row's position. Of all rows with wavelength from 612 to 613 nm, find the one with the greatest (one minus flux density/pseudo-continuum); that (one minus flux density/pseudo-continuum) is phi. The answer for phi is 0.042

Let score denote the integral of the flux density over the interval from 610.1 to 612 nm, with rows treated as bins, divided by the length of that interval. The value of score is 17.0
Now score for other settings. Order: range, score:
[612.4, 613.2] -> 16.8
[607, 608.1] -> 17.9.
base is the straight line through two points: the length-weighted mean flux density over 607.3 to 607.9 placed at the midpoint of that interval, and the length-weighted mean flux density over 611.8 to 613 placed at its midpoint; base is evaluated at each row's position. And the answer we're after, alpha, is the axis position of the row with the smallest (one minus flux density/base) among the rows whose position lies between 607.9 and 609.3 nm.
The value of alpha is 608.841 nm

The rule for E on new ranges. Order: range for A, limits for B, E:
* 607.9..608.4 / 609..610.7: 0.01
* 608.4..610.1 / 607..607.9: -0.08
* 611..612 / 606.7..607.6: -0.14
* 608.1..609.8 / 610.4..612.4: 0.08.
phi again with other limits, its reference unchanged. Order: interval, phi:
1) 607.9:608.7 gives 0.026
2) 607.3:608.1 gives 0.026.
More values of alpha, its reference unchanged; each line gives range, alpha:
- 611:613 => 611.370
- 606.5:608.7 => 607.161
